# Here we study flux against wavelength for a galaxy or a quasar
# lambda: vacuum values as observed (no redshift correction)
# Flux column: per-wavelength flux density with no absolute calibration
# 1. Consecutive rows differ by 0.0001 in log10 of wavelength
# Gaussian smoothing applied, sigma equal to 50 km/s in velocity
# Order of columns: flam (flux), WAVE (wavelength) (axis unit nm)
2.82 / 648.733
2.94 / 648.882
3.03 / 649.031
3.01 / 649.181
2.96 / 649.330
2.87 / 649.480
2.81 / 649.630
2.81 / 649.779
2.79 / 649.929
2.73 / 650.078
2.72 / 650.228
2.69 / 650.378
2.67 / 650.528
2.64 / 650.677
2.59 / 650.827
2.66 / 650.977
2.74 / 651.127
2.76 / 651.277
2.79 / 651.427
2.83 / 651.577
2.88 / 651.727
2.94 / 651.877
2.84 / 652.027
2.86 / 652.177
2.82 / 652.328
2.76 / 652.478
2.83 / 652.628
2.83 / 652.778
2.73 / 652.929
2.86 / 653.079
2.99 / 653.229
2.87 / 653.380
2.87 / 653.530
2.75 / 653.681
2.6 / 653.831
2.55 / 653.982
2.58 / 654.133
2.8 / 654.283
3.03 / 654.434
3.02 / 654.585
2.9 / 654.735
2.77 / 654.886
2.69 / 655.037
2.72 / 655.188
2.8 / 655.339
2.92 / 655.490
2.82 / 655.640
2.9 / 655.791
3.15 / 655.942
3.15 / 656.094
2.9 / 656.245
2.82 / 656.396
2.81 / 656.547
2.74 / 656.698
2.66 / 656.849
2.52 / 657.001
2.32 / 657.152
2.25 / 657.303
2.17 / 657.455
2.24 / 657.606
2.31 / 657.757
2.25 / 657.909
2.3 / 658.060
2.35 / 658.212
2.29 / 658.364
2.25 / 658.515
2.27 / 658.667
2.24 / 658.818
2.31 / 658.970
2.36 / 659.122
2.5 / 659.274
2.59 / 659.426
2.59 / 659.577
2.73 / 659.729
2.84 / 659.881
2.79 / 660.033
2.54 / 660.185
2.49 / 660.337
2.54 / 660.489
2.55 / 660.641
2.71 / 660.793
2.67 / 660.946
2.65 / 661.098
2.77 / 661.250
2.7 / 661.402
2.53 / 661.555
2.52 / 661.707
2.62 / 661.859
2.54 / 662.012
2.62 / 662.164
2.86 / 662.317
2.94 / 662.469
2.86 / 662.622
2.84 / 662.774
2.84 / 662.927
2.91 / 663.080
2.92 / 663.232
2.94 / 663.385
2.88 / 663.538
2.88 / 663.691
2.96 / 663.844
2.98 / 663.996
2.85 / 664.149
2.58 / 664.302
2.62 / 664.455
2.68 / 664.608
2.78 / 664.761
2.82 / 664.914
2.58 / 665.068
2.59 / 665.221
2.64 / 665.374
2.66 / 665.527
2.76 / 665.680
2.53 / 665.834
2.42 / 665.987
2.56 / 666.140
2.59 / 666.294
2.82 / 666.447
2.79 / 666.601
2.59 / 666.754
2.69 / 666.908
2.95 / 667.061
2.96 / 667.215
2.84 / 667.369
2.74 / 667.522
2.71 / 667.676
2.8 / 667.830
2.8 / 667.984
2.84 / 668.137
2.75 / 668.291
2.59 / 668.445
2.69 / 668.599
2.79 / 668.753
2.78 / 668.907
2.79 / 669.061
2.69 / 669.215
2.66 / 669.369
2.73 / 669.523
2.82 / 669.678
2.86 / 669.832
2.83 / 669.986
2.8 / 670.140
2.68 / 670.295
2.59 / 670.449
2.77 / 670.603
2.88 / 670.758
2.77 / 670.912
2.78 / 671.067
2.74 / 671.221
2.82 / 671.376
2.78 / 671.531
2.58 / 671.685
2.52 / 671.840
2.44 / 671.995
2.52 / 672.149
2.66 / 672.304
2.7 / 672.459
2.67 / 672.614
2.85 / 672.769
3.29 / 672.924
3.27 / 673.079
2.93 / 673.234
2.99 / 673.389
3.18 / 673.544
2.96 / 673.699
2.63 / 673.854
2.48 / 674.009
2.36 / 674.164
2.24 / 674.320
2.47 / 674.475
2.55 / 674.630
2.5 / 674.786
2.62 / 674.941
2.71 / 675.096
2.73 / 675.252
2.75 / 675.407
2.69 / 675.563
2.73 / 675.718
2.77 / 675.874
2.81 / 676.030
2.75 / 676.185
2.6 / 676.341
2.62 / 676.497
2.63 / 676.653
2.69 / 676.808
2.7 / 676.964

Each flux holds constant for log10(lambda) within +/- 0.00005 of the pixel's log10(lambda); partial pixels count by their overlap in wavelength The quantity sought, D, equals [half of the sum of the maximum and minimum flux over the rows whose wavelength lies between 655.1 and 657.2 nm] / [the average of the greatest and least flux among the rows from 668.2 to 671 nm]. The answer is 1.00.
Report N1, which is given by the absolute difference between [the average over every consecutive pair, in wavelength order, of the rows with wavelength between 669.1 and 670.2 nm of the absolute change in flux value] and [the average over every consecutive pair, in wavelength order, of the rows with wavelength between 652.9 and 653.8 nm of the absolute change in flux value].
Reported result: 0.05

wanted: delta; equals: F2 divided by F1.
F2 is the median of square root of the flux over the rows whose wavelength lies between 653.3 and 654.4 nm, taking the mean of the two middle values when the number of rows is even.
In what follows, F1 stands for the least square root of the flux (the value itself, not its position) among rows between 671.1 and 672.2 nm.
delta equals 1.06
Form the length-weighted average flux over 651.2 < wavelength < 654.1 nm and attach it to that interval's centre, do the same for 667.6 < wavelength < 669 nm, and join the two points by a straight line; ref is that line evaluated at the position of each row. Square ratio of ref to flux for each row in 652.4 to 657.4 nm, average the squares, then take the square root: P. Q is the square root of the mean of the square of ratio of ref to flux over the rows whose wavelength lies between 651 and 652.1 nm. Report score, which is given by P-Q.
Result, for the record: 0.018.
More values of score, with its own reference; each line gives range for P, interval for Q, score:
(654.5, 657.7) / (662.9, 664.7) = 0.063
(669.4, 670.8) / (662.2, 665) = 0.015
